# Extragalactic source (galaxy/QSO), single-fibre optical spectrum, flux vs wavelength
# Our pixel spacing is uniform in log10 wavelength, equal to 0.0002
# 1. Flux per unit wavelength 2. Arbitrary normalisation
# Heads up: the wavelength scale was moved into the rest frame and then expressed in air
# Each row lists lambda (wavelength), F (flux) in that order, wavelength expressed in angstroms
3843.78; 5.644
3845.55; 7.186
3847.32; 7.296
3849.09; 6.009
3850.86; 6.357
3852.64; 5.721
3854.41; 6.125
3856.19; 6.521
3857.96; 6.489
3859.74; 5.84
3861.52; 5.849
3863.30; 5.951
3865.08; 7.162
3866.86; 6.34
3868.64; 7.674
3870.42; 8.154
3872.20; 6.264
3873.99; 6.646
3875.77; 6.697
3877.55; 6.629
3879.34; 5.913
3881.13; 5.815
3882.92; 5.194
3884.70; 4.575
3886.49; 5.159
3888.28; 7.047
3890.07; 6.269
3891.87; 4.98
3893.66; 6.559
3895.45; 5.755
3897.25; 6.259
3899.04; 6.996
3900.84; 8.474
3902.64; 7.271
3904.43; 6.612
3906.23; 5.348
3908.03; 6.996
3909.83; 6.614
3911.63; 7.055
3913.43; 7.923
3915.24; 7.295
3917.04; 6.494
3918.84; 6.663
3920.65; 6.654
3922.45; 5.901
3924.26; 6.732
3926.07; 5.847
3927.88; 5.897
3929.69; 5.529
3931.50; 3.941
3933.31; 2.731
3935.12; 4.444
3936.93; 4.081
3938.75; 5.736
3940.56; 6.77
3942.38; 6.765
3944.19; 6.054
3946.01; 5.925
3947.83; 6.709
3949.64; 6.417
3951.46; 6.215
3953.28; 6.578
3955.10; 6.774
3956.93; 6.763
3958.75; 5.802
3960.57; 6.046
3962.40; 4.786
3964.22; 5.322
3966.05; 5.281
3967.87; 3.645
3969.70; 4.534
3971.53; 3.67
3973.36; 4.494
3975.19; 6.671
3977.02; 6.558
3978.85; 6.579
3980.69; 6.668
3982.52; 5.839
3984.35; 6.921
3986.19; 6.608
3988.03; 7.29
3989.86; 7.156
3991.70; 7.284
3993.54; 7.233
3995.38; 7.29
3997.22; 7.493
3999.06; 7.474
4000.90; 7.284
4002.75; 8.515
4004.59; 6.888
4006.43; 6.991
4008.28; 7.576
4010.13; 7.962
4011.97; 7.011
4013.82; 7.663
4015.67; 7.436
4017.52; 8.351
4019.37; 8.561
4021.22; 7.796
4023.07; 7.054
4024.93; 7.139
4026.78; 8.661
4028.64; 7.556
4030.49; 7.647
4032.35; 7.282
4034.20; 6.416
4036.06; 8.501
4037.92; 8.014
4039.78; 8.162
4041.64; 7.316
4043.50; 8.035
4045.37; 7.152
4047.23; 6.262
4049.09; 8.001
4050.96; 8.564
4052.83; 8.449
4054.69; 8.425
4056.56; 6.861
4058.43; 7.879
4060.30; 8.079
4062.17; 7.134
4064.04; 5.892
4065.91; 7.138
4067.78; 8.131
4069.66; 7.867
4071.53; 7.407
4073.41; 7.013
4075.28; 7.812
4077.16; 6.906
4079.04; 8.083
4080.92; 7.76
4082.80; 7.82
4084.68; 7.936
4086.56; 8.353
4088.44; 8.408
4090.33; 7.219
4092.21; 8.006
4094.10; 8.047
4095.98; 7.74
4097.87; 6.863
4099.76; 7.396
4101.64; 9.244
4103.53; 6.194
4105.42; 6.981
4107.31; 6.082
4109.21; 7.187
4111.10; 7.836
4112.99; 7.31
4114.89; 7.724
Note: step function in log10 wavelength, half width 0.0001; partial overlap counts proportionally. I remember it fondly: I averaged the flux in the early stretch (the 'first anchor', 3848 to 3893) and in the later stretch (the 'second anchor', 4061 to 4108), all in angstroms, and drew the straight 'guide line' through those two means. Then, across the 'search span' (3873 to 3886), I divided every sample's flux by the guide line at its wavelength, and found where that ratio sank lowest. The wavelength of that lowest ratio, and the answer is 3884.70 angstroms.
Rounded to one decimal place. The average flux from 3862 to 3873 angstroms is 6.9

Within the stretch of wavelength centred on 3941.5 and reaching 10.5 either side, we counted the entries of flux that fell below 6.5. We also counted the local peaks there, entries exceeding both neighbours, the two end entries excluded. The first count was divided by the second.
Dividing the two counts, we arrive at 3.0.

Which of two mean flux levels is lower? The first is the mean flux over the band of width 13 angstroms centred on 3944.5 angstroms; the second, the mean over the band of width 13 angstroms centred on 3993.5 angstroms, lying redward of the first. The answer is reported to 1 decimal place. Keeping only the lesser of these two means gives 6.3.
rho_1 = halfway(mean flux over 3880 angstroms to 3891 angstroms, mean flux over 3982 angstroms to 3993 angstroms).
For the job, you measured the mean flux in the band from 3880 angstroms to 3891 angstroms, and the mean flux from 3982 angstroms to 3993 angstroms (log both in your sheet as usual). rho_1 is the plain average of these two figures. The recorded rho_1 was 6.3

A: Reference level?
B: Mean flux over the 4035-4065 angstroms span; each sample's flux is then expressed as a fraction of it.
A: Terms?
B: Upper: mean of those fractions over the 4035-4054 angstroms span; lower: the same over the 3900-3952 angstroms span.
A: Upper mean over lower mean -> 1.27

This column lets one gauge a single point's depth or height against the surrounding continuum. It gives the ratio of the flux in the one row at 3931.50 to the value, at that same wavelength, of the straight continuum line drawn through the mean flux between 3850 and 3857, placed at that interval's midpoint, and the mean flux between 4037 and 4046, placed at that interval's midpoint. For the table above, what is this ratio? 0.58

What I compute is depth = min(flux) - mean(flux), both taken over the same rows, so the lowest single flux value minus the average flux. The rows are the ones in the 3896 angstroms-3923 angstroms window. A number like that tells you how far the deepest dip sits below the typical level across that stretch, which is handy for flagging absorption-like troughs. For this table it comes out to -1.49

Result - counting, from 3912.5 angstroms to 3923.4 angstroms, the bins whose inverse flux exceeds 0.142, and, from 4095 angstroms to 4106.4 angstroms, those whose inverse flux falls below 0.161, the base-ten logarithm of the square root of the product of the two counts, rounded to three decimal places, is 0.651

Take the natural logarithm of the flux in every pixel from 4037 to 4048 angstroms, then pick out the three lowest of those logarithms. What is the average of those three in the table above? 1.93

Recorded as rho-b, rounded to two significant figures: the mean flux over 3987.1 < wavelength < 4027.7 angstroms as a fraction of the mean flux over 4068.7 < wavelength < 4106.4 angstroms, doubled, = 2.0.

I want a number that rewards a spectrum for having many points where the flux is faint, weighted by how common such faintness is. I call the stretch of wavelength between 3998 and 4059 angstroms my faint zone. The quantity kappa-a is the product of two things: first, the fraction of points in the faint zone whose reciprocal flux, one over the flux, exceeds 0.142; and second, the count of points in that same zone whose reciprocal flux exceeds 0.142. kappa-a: 1.1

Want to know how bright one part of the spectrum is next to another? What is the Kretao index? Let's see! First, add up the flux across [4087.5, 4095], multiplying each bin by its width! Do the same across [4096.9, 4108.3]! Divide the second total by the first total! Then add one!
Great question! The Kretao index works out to 2.4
